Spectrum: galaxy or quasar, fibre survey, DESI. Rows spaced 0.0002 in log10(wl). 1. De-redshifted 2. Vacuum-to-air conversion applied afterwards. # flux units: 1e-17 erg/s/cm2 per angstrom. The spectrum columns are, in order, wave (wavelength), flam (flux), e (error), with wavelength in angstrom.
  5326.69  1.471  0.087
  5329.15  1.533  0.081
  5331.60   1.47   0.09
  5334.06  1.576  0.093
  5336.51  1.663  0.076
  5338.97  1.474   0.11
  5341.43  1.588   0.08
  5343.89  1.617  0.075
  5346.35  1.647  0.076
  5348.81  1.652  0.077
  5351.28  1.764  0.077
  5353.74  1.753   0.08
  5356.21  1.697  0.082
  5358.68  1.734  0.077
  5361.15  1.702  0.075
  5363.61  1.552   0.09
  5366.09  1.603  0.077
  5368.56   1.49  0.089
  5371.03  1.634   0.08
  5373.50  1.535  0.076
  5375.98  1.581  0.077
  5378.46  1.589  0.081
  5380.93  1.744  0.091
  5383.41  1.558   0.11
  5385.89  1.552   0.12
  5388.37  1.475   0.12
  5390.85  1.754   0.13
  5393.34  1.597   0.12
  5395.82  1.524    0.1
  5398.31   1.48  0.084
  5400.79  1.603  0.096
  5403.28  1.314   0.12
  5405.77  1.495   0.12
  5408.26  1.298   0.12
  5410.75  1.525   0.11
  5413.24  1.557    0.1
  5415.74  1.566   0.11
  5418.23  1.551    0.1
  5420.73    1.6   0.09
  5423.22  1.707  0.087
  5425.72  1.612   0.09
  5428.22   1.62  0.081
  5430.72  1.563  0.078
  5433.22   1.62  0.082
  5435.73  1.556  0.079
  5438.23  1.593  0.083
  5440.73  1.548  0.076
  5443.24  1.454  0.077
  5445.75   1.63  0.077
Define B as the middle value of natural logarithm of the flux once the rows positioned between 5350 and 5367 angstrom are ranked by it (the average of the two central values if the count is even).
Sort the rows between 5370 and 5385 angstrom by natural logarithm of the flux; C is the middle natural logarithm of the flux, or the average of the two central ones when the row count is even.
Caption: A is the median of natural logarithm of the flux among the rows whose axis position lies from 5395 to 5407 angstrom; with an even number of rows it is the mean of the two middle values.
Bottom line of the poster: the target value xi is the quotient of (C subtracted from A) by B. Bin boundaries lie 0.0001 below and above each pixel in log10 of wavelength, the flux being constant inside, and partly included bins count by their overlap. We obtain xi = -0.11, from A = 0.40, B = 0.532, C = 0.461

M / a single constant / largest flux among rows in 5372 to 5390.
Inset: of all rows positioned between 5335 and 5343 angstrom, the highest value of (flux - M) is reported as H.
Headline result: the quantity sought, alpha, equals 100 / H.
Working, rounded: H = -0.081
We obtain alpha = -1235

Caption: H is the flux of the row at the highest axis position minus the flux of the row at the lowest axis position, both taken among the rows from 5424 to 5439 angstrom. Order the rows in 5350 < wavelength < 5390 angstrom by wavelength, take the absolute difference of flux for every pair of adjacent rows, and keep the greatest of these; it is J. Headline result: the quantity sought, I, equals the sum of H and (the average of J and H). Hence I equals 0.1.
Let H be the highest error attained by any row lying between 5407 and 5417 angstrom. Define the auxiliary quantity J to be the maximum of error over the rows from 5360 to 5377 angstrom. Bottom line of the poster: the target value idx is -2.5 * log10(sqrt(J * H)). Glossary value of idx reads 2.46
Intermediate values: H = 0.120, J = 0.090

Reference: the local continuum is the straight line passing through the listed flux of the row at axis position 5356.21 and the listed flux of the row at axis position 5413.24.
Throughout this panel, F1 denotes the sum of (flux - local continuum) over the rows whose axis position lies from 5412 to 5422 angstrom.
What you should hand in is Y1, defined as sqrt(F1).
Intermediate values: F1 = 0.08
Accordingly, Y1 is 0.29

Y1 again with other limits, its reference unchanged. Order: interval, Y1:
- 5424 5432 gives 0.48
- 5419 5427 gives 0.57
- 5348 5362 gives 0.32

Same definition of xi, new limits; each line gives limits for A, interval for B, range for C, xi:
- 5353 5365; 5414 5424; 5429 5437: 0.19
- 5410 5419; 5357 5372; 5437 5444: 0.01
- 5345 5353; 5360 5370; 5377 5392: 0.11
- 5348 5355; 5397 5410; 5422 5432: 0.21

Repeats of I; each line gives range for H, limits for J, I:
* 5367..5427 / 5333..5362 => 0.3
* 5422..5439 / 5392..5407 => 0.0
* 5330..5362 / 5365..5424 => 0.5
